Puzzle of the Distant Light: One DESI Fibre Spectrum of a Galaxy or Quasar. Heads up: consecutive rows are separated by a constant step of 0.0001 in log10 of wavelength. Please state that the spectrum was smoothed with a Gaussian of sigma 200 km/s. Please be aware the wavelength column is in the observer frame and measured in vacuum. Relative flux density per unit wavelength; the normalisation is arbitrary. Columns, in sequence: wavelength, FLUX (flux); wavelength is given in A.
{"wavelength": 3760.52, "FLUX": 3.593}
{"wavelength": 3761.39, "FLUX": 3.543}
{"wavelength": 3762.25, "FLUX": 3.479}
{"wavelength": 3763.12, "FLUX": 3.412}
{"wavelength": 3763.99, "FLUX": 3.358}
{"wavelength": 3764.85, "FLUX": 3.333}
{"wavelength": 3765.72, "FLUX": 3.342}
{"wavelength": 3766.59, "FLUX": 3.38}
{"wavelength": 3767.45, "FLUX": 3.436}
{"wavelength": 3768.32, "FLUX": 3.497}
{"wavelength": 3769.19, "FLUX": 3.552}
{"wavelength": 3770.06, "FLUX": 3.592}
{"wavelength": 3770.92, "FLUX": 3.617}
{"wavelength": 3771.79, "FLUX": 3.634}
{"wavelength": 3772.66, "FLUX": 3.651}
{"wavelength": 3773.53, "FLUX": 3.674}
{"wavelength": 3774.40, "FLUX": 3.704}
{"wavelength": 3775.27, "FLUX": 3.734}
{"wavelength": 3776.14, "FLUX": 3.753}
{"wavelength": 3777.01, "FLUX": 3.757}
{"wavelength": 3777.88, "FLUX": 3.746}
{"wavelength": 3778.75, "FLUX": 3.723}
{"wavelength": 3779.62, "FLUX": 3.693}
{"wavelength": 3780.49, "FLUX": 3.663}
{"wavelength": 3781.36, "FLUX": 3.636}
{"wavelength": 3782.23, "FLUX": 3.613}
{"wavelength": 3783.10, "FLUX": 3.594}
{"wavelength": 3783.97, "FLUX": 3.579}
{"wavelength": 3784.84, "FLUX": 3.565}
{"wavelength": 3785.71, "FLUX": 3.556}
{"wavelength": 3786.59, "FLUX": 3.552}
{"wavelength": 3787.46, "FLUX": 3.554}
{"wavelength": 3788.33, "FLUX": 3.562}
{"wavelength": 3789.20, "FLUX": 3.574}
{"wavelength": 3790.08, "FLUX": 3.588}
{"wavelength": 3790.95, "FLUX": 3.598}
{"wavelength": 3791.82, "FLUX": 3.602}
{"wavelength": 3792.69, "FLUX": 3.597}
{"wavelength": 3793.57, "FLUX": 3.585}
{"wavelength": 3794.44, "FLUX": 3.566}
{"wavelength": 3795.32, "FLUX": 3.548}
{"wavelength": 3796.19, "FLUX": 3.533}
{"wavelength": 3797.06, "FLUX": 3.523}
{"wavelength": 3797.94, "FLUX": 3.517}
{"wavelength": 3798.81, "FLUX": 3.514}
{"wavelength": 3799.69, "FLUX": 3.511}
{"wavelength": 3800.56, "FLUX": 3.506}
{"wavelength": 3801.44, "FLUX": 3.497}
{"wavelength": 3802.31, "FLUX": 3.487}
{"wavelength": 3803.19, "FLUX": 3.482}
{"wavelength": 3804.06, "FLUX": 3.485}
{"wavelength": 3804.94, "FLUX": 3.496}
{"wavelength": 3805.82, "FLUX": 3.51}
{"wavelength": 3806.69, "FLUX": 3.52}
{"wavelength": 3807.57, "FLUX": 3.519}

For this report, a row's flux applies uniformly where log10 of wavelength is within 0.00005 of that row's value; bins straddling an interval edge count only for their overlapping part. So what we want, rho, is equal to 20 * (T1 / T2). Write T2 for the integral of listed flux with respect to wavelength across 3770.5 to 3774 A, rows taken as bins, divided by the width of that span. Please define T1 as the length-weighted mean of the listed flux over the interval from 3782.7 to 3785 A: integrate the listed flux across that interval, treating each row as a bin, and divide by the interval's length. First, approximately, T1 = 3.58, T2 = 3.64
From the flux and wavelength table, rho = 19.7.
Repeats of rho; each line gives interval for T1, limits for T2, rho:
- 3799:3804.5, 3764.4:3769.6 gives 20.4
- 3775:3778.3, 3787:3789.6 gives 21.0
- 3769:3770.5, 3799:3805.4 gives 20.6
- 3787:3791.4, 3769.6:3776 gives 19.5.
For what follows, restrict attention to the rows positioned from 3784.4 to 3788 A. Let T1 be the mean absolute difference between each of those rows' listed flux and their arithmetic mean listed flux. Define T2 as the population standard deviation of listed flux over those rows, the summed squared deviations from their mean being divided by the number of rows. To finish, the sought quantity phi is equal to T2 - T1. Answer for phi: 0.0008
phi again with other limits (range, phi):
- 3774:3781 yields 0.0045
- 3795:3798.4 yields 0.0015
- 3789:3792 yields 0.0013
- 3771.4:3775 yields 0.0030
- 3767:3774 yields 0.0114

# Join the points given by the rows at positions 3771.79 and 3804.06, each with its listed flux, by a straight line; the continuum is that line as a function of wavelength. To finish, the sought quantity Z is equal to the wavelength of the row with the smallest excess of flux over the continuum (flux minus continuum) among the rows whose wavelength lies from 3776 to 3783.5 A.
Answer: 3783.10 A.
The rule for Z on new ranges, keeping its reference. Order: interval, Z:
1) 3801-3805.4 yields 3803.19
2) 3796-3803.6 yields 3803.19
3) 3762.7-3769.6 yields 3764.85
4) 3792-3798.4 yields 3797.94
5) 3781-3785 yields 3784.84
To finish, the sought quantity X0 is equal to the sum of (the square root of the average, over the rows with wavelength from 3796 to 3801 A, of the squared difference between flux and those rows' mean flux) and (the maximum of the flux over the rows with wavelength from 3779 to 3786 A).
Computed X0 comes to 3.70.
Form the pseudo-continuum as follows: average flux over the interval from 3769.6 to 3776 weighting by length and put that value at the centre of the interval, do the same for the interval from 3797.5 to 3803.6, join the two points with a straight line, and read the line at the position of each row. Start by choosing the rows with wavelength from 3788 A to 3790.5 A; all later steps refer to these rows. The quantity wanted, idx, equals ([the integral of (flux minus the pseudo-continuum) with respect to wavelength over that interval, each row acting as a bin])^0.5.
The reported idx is 0.15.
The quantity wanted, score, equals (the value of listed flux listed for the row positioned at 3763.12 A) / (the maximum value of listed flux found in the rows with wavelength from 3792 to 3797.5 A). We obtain 0.95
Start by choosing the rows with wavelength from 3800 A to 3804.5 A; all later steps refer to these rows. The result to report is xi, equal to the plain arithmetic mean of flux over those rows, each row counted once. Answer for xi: 3.49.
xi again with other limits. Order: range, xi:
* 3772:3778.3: 3.72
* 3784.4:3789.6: 3.56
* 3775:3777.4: 3.75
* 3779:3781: 3.68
